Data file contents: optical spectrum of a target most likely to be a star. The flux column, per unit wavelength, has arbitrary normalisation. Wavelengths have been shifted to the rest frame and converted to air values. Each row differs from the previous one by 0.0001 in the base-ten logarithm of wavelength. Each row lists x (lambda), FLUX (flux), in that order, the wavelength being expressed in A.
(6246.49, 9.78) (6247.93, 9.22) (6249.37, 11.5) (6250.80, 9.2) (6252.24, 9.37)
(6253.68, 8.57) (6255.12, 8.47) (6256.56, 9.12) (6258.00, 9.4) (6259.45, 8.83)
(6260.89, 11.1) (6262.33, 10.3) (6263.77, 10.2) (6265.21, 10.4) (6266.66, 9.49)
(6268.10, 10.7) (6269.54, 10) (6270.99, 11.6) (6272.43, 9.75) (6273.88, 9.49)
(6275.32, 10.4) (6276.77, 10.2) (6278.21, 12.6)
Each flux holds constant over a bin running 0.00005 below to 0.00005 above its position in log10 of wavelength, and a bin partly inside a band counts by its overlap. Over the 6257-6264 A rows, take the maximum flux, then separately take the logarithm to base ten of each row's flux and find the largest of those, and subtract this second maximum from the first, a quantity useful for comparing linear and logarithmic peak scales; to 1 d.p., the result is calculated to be 10.1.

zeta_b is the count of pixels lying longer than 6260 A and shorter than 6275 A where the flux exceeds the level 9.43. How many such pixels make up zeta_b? 10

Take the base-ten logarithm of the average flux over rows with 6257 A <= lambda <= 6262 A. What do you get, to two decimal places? 0.99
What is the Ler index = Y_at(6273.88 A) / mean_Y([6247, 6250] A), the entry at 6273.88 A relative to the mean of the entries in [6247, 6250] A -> 0.92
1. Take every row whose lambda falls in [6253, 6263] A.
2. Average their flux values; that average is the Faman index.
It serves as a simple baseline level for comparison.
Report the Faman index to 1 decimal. 9.4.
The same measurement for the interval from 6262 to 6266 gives 10.3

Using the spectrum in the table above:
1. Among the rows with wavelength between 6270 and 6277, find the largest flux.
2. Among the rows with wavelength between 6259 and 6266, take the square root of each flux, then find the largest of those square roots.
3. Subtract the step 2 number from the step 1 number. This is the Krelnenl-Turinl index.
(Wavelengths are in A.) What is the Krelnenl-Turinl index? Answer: 8.3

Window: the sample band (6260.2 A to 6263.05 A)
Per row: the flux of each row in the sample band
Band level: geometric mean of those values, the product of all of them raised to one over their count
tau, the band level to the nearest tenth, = 10.7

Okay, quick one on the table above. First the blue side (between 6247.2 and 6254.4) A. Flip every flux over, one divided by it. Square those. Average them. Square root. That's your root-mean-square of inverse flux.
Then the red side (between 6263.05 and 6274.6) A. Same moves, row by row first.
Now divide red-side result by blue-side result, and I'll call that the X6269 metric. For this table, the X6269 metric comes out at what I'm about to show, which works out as 0.930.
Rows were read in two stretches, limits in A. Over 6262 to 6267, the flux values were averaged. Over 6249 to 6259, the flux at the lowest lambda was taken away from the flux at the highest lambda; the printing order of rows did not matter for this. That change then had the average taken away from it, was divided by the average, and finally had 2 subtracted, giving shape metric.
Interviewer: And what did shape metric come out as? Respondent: -3.21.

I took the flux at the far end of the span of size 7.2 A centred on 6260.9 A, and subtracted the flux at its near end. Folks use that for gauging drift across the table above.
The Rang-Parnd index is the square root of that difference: 0.89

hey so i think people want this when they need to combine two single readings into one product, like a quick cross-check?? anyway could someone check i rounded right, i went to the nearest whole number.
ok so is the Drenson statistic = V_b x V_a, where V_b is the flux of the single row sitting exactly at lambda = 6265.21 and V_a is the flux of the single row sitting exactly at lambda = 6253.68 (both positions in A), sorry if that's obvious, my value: 89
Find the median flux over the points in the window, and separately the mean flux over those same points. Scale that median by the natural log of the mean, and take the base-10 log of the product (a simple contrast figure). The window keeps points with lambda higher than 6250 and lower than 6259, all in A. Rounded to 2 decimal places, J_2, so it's 1.30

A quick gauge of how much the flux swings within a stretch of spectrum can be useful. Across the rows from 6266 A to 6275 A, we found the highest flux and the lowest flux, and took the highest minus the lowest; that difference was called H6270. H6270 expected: 2.1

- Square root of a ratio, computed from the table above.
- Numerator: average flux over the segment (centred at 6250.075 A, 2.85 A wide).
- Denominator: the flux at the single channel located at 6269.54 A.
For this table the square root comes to 1.02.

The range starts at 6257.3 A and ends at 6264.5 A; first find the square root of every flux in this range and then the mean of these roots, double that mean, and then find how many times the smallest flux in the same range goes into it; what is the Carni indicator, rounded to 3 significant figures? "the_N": 0.714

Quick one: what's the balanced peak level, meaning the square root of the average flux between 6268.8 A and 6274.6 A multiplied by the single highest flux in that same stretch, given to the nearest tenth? 10.9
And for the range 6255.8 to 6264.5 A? 10.4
